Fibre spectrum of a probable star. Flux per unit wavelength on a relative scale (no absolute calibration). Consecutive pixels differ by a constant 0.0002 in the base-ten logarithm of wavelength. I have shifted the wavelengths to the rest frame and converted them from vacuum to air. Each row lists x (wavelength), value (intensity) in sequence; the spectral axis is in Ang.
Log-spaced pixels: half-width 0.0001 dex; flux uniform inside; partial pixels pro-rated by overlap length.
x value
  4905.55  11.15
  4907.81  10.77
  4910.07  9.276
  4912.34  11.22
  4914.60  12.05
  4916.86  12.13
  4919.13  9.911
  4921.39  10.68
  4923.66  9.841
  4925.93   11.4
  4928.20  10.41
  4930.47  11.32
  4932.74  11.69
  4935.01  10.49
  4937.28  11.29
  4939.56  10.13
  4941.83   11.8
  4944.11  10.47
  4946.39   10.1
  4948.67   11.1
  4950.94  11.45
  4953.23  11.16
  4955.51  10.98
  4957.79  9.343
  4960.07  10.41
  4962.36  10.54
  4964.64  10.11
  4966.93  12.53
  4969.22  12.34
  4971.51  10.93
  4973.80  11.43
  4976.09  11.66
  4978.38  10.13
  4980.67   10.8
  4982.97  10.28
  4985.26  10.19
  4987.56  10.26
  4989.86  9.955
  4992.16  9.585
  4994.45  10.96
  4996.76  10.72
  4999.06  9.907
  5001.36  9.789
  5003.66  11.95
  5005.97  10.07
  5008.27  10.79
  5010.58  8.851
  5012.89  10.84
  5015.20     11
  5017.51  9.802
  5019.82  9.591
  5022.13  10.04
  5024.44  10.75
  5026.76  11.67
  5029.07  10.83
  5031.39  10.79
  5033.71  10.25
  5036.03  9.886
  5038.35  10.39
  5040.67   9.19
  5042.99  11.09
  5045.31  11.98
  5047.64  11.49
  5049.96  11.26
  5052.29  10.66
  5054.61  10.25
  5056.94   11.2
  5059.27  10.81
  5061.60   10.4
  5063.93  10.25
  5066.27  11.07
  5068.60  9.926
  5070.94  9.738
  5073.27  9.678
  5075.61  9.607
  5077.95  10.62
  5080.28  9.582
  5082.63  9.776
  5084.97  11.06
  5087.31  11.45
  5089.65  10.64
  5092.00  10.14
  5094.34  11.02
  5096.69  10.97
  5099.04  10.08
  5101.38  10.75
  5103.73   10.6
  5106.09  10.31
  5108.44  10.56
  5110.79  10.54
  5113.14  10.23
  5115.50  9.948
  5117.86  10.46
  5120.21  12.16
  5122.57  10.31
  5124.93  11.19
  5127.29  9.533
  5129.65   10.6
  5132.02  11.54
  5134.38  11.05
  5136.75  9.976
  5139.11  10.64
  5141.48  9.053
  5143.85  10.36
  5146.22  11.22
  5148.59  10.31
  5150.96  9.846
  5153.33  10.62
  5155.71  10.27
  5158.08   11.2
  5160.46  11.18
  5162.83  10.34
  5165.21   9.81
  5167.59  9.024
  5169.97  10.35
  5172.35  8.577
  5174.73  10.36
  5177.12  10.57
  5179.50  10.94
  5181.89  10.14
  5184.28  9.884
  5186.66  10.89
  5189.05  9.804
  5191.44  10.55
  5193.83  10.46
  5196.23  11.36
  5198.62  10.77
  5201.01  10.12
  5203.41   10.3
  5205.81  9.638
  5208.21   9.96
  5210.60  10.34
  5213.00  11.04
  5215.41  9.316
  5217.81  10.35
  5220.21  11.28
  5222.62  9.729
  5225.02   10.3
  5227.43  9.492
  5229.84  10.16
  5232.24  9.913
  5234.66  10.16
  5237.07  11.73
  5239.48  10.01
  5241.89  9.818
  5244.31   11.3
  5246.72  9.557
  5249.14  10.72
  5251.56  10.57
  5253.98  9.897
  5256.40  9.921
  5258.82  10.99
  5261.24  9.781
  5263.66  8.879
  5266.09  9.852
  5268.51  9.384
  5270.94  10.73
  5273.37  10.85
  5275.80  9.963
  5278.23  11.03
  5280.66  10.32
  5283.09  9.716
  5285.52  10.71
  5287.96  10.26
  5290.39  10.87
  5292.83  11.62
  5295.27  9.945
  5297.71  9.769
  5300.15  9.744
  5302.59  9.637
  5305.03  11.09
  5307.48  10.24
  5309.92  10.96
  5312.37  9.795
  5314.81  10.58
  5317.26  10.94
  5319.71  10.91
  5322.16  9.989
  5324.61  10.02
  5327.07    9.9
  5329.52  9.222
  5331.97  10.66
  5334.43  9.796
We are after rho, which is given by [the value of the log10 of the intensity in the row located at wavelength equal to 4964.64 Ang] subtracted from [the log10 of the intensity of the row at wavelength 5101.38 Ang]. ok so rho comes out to 0.027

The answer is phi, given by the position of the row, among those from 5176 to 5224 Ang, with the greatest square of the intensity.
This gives 5196.23 Ang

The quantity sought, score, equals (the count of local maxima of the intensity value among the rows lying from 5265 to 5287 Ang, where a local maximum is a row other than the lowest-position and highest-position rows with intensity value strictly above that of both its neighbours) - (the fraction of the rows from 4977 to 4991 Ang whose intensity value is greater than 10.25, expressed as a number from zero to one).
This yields 1.5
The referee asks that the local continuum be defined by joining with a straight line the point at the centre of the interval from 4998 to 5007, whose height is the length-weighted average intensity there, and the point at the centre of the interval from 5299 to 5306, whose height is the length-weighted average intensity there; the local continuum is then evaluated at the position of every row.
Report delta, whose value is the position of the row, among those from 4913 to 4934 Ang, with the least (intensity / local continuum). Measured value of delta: 4923.66 Ang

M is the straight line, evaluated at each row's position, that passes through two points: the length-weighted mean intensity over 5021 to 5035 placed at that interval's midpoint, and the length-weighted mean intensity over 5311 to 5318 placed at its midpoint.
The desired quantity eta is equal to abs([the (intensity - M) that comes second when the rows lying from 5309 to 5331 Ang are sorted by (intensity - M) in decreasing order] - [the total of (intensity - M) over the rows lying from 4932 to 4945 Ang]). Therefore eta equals 0.52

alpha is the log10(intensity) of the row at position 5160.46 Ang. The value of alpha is 1.05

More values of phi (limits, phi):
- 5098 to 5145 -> 5120.21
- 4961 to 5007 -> 4966.93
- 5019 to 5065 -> 5045.31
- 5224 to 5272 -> 5237.07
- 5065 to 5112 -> 5087.31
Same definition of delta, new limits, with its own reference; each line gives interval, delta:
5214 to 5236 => 5215.41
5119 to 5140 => 5127.29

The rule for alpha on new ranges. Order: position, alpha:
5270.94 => 1.03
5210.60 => 1.01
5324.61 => 1.00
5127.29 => 0.98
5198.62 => 1.03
